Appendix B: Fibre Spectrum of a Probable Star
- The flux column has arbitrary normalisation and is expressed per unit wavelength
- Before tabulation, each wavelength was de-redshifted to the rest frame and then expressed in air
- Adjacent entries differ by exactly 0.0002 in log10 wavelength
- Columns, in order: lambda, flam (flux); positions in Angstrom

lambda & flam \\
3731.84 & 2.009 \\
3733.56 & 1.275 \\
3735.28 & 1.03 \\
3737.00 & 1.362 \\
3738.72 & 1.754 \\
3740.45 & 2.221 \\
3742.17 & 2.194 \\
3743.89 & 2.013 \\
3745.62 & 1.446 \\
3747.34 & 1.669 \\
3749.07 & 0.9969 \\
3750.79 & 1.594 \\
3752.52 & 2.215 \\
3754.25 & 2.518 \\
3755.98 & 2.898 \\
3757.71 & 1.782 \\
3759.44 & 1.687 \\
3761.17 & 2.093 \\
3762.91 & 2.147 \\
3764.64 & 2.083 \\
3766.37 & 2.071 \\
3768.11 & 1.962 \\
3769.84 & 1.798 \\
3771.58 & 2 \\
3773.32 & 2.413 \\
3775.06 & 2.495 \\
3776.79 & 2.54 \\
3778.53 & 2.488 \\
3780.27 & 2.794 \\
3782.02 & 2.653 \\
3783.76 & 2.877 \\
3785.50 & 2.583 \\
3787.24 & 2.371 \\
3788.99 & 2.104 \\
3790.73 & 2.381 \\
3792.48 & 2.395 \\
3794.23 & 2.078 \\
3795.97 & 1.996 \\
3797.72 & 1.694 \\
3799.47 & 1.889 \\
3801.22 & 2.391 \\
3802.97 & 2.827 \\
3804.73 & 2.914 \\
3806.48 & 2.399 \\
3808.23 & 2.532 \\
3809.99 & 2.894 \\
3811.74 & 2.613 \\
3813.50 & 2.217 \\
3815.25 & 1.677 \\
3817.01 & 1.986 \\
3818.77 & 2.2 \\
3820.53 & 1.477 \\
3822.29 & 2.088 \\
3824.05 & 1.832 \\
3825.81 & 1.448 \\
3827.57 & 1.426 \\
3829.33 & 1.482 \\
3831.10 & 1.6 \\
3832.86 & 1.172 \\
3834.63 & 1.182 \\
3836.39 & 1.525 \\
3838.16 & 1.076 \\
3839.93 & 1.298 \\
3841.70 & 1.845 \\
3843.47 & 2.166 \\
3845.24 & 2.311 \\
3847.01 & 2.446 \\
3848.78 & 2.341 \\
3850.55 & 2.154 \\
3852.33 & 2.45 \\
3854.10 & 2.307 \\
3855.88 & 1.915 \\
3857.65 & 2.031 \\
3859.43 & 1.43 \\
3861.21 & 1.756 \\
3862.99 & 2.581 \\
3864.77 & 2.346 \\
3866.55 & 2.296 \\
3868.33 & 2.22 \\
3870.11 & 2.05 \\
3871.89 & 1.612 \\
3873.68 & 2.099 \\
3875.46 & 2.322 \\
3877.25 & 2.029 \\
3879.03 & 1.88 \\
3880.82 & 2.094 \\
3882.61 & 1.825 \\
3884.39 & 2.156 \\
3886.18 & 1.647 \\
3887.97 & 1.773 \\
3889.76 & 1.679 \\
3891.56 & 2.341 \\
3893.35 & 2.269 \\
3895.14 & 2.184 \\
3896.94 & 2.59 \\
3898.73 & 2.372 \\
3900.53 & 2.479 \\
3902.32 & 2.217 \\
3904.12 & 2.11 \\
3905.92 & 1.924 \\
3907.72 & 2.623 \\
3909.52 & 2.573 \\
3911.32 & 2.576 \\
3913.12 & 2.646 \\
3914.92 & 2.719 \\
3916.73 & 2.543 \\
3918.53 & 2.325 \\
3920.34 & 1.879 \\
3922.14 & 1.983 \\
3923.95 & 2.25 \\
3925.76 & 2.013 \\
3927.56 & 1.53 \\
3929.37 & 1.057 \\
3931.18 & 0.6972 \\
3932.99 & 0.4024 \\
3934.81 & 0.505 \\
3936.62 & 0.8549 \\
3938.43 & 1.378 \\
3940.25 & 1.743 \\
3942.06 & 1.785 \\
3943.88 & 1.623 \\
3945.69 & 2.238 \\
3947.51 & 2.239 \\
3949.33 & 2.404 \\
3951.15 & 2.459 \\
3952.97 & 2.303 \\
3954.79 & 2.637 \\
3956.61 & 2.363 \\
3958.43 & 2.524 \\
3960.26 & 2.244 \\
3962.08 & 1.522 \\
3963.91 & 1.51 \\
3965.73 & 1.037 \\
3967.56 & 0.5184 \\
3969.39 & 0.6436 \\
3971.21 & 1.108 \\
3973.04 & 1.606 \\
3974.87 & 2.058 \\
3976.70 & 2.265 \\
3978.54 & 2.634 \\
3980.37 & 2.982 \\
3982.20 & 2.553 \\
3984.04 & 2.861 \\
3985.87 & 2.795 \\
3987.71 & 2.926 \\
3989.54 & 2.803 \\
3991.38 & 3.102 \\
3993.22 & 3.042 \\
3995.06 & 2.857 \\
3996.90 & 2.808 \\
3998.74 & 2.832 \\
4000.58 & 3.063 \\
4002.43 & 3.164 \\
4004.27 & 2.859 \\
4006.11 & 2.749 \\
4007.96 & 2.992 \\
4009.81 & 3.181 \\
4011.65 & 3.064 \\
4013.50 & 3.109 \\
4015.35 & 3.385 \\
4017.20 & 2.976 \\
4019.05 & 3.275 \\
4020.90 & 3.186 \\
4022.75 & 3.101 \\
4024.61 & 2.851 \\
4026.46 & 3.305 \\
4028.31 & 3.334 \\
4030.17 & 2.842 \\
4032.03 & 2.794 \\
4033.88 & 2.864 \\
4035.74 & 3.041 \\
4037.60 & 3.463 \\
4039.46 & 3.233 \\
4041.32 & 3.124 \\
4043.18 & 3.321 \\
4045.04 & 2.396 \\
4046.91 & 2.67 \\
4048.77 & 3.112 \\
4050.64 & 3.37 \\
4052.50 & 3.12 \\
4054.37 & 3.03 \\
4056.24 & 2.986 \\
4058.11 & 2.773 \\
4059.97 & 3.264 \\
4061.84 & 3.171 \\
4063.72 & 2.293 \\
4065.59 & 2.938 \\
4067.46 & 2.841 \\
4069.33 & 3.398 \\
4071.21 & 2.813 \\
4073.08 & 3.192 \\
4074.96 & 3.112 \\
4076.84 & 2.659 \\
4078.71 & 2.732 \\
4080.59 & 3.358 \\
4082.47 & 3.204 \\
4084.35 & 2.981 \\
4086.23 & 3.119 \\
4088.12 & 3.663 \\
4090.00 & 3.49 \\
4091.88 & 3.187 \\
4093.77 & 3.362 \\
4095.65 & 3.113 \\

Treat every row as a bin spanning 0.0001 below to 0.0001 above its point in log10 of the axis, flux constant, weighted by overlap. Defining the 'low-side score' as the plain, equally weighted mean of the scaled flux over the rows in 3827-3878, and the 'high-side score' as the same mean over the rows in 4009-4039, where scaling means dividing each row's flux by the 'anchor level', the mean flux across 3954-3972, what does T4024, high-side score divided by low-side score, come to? 1.6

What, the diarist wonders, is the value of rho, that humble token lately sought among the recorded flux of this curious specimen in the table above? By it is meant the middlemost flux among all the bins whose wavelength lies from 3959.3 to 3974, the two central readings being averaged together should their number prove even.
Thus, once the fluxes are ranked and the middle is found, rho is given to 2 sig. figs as 1.3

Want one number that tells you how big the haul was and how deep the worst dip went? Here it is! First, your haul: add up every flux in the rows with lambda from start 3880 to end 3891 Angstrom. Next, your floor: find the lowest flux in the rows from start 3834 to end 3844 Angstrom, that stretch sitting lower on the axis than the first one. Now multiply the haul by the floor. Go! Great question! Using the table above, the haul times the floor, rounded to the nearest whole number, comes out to 12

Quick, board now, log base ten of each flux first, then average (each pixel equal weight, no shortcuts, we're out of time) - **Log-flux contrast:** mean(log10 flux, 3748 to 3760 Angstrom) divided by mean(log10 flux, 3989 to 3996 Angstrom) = 0.57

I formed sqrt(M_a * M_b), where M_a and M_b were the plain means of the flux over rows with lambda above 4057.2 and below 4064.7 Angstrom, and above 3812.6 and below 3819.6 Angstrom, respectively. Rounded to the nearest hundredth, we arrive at 2.41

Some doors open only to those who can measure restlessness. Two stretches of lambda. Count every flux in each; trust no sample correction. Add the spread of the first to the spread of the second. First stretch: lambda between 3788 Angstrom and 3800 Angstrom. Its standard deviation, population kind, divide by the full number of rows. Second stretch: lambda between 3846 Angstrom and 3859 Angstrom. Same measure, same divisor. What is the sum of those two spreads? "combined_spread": 0.4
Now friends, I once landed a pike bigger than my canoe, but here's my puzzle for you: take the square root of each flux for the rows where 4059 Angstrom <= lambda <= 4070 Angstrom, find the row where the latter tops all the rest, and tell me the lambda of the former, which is 4069.33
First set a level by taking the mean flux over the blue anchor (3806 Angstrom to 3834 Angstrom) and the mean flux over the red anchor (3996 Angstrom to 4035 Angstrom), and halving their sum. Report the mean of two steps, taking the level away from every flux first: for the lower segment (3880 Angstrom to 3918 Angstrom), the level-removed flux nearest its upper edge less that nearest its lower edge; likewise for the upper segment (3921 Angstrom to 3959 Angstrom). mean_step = 0.5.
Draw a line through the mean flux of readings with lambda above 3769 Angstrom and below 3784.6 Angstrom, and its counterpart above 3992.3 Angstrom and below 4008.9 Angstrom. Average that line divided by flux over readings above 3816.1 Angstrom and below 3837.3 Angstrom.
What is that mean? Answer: 1.6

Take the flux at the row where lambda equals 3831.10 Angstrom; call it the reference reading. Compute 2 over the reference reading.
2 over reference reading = 1.25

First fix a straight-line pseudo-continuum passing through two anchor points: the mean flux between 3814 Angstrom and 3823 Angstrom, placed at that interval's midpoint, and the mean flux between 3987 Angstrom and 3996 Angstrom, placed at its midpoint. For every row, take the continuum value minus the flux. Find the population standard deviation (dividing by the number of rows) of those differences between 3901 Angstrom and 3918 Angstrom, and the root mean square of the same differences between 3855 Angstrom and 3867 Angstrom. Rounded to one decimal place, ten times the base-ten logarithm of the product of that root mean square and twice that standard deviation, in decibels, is -7.5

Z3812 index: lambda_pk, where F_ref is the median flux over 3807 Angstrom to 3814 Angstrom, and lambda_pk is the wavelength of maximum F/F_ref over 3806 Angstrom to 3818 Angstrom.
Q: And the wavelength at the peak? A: 3809.99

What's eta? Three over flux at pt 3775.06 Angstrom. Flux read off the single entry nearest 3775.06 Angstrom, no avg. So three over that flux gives 1.20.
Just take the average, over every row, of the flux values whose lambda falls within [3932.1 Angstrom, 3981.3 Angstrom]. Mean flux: 1.76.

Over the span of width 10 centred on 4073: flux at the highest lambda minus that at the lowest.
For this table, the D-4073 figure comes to -0.7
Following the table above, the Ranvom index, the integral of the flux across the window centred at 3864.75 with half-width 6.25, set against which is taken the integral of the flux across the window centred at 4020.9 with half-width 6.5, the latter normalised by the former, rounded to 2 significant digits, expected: 1.6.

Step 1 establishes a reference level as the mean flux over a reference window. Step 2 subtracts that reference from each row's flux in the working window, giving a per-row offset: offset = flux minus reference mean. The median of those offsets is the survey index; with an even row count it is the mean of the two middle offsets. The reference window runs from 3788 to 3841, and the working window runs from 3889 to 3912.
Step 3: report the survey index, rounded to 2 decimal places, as 0.38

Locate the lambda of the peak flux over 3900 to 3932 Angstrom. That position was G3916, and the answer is 3914.92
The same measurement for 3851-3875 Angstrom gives 3862.99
